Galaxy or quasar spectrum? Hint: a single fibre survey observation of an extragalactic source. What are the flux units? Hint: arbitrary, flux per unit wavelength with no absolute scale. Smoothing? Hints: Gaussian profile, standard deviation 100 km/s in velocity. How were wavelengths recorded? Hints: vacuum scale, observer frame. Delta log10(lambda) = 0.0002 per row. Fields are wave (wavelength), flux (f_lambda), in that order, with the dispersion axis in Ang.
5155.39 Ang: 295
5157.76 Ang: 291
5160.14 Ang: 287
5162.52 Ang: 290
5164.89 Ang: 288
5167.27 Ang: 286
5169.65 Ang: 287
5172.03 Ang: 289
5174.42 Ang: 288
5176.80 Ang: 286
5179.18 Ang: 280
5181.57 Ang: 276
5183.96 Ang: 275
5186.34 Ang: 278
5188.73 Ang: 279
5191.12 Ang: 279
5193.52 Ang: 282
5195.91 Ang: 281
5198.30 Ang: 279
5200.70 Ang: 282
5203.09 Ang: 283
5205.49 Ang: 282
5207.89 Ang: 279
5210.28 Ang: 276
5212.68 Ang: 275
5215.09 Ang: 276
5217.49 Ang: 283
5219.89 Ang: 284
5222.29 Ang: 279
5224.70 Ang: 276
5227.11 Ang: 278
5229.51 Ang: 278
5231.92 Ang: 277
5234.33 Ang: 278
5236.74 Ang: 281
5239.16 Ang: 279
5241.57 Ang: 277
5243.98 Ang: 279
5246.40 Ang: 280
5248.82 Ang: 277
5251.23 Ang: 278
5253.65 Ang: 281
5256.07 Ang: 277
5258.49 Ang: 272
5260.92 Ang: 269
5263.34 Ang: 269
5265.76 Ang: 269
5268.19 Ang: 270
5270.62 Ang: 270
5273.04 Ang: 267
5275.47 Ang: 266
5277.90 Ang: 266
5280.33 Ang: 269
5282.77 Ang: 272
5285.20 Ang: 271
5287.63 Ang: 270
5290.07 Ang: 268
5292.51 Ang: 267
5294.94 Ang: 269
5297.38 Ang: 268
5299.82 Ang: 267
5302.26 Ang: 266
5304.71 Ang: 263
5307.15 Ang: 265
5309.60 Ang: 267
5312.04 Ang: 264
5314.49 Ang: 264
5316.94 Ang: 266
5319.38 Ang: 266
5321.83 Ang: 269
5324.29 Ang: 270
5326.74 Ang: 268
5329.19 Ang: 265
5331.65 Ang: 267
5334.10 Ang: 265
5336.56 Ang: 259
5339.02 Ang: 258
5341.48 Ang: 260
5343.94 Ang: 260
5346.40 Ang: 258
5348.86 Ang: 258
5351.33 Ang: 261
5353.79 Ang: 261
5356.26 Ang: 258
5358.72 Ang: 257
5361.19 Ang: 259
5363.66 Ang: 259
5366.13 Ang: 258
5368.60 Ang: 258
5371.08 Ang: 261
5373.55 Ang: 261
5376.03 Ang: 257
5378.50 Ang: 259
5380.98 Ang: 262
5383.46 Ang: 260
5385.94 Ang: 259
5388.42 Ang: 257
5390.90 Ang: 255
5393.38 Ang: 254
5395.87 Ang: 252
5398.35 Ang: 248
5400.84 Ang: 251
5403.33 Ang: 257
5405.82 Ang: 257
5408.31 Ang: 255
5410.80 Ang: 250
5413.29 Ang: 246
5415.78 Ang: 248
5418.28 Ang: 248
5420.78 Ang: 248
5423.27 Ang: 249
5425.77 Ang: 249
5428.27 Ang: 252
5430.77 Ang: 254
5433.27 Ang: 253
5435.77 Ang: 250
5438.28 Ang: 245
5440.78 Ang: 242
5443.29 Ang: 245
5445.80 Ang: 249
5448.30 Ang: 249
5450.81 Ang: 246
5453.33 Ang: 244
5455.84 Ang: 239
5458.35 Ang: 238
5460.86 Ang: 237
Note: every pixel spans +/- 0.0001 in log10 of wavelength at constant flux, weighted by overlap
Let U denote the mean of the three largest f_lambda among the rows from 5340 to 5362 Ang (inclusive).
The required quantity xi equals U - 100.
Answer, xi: 161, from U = 261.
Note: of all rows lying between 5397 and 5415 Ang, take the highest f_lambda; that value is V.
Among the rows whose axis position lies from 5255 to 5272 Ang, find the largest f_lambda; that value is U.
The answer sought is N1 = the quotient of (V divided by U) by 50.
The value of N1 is 0.0186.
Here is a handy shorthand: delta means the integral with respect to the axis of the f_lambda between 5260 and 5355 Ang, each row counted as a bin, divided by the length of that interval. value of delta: 266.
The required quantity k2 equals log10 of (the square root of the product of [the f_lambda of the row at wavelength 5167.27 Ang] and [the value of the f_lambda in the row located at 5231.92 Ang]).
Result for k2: 2.45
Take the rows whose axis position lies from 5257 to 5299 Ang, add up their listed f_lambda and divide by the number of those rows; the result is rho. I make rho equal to 269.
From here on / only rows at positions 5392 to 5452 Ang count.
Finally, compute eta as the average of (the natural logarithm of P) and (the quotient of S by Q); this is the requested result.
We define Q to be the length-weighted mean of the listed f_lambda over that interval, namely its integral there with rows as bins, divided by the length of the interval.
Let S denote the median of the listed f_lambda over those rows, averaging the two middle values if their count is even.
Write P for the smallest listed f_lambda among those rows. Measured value 3.24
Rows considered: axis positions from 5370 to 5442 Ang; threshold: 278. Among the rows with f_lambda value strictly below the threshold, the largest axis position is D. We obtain 5440.78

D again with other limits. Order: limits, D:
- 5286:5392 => 5390.90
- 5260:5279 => 5277.90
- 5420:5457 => 5455.84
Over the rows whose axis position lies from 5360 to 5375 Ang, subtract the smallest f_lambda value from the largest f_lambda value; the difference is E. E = 3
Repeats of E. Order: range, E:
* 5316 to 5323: 3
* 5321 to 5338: 11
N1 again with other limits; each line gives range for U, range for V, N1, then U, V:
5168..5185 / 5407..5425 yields 0.0176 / 289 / 255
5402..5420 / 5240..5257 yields 0.0219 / 257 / 281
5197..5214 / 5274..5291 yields 0.0192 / 283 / 272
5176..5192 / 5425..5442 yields 0.0178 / 286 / 254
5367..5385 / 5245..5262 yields 0.0215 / 262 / 281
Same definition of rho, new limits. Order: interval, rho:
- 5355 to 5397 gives 258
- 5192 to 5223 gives 280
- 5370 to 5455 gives 252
